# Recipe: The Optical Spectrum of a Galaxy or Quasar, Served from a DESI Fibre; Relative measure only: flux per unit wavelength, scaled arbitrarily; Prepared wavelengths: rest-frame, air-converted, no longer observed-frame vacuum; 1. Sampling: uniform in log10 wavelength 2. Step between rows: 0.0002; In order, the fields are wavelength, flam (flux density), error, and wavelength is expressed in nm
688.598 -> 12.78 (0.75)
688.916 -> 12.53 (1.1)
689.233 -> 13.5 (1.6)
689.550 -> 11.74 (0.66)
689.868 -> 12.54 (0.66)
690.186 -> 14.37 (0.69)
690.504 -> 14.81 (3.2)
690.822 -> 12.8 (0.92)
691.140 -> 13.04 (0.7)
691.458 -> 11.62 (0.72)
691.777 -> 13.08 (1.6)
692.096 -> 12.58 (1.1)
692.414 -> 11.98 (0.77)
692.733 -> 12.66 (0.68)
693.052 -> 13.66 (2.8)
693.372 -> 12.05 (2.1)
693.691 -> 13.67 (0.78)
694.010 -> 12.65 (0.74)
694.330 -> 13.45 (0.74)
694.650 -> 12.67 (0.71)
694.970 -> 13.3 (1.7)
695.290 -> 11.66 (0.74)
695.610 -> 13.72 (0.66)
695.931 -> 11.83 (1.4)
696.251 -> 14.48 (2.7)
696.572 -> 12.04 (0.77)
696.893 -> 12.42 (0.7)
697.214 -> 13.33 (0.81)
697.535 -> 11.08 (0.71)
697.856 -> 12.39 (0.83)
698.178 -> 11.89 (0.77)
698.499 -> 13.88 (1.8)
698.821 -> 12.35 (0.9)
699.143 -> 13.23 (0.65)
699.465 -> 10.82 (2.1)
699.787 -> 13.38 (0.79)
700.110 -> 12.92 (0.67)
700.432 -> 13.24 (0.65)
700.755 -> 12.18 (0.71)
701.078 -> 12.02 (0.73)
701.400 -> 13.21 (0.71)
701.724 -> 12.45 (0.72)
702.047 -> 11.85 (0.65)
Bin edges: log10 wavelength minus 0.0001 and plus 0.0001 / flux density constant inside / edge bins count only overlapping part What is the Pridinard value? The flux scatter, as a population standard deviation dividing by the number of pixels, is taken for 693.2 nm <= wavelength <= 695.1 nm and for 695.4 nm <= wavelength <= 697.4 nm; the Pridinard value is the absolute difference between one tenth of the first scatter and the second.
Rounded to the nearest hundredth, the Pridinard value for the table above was 0.90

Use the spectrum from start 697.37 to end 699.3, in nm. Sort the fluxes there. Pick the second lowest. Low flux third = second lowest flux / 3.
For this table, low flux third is 3.96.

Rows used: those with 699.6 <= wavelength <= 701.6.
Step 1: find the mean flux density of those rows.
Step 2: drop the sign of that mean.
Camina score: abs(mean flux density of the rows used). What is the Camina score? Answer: 12.8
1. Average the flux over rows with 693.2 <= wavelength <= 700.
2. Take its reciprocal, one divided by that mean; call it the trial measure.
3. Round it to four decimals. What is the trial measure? 0.0789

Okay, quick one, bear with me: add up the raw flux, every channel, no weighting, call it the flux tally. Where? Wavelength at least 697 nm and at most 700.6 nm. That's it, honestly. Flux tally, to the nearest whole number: 139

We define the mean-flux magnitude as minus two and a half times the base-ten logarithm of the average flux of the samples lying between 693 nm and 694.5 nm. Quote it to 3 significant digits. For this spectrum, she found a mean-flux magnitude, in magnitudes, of -2.79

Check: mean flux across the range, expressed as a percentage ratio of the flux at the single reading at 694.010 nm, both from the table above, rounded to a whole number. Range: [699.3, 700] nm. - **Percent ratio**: 96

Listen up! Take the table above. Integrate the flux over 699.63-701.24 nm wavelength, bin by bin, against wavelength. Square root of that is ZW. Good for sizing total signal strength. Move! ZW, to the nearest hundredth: 4.53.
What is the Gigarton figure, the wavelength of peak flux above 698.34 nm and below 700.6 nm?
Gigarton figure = 698.499 nm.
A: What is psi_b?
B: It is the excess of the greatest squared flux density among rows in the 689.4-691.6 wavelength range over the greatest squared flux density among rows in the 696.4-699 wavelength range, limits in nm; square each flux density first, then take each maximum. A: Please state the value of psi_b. 27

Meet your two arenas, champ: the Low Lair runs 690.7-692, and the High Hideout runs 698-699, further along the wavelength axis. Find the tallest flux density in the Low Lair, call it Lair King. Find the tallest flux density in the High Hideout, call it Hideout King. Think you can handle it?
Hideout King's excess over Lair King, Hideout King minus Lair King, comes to 0.80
